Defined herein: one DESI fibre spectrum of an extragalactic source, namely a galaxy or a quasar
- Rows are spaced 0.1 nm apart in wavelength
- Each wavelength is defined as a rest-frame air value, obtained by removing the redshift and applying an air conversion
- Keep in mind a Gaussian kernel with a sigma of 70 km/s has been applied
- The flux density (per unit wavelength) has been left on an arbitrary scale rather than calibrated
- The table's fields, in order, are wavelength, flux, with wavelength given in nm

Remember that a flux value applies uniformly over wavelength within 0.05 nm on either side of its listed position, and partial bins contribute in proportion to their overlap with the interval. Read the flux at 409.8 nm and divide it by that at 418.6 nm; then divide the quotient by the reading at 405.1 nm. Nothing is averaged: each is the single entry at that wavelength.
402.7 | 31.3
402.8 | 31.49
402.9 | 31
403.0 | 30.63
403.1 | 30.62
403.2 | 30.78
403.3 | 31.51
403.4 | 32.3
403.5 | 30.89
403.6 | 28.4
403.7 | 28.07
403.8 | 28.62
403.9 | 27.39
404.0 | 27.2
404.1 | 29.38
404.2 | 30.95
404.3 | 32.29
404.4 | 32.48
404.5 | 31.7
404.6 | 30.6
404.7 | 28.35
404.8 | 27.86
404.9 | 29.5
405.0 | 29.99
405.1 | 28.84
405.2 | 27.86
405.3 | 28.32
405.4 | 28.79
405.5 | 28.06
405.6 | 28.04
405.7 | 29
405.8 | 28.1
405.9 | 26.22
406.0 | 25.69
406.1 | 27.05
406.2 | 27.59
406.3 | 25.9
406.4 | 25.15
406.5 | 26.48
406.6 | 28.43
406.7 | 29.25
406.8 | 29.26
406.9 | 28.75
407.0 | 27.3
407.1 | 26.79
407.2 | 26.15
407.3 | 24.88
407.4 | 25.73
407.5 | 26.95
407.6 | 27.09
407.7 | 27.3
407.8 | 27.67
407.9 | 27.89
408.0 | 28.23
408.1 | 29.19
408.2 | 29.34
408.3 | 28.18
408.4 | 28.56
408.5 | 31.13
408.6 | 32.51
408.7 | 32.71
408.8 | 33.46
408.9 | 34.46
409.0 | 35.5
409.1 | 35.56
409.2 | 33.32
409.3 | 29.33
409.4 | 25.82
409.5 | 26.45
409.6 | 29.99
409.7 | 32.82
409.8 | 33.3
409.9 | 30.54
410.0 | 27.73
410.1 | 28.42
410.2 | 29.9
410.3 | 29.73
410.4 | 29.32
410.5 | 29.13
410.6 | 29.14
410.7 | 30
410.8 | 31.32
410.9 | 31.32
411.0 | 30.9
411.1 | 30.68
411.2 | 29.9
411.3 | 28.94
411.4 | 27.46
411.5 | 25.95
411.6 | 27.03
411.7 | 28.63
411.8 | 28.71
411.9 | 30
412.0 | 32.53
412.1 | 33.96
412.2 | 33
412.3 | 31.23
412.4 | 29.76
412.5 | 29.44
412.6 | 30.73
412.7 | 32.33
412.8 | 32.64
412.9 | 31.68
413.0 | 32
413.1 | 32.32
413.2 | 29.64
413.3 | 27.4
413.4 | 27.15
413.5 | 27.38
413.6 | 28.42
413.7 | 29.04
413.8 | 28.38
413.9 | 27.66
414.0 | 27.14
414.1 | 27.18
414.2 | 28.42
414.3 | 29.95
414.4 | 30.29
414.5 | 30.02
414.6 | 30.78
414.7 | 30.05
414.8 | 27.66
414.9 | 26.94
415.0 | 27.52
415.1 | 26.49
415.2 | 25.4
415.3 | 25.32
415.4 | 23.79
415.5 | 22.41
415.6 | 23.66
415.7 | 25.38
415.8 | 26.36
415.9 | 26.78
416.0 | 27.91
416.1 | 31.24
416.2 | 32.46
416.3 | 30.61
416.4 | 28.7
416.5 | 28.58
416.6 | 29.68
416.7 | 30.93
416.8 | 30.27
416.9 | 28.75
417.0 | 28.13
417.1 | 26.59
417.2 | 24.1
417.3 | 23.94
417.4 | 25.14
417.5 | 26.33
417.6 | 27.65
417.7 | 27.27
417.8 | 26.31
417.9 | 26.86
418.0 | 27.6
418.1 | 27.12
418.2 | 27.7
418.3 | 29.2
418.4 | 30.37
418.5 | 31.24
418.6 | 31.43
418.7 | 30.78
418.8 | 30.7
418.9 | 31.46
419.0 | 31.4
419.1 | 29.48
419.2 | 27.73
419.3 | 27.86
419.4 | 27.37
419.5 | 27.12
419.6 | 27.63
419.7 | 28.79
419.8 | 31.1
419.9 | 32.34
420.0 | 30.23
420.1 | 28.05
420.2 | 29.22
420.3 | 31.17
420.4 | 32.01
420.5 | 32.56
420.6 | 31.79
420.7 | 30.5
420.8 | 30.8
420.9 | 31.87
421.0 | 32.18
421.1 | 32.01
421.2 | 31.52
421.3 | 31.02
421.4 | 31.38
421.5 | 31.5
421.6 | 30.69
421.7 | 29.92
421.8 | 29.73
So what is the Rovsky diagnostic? 0.0367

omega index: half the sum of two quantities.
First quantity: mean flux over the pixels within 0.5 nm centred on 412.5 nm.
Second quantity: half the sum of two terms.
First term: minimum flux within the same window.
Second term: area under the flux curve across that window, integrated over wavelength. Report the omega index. 26.5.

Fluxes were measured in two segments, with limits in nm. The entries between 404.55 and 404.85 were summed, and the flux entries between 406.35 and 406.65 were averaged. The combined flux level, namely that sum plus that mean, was 113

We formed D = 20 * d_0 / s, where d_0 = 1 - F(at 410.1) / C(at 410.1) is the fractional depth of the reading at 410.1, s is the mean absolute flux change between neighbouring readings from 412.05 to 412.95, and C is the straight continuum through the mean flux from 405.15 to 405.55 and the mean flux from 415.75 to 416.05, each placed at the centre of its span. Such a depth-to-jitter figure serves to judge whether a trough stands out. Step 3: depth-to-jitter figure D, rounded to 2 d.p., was -0.48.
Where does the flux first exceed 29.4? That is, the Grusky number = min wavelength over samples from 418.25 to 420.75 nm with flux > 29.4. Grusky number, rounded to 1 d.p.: 418.4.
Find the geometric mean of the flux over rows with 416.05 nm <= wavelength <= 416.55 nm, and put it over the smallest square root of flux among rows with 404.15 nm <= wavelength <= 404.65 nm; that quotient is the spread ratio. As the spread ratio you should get 5.47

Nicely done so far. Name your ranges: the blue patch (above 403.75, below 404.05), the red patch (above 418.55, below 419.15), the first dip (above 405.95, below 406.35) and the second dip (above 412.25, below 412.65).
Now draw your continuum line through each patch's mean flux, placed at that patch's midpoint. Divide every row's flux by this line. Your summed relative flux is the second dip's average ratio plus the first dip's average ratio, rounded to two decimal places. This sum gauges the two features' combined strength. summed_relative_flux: 1.97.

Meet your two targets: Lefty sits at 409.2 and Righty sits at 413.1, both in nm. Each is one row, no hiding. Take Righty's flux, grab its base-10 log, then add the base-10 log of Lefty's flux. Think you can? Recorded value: 3.032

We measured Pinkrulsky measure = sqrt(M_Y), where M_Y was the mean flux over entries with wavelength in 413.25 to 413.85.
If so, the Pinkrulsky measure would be 5.29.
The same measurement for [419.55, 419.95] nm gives 5.47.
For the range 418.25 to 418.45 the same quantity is 5.46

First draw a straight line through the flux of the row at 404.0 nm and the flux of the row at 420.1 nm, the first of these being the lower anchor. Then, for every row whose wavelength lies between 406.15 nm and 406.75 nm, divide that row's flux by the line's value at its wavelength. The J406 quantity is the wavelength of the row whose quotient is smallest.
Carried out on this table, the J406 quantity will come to 406.4 nm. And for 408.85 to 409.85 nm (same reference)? 409.4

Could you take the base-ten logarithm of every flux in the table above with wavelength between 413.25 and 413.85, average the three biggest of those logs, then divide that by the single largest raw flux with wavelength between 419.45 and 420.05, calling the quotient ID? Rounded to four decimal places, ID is 0.0450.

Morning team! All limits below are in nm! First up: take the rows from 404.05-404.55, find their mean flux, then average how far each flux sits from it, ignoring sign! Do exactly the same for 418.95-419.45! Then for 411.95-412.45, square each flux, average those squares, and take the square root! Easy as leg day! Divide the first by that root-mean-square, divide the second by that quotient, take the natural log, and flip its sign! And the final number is -3.8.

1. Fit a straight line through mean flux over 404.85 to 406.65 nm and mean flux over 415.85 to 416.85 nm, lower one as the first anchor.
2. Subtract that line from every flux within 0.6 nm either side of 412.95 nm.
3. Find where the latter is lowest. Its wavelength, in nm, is 413.4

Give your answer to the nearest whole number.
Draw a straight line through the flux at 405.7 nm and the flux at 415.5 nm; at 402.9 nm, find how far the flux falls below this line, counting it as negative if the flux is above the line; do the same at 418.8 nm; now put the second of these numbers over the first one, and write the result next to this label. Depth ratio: 90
